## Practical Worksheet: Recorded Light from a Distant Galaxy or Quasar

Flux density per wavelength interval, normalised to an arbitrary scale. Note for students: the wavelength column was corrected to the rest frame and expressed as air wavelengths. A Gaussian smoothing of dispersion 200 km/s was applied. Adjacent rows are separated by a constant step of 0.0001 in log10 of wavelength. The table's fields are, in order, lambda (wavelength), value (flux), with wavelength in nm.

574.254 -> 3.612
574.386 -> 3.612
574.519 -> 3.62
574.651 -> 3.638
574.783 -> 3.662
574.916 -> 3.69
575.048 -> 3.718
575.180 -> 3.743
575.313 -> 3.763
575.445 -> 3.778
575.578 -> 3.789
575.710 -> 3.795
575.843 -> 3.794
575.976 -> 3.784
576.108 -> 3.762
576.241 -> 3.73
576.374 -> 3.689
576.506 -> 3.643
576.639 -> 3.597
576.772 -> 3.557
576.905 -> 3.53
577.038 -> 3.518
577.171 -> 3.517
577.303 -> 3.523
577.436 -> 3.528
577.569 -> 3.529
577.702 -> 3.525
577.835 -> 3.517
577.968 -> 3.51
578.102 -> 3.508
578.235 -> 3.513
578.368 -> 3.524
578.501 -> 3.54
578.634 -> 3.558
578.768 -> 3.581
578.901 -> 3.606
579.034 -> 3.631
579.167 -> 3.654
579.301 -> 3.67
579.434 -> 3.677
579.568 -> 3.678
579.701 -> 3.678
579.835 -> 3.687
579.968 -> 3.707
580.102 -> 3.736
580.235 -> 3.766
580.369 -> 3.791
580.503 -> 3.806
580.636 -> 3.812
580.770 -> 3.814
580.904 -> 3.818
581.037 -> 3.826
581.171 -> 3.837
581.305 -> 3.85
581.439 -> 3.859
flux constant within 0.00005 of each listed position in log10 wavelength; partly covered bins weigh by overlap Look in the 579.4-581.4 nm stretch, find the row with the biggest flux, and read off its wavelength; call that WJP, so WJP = 581.305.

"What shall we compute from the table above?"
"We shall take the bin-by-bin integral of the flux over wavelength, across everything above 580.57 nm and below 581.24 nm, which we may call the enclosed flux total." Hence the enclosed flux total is 2.56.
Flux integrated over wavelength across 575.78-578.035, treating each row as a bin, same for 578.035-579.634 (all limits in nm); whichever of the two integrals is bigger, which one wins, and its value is 8.1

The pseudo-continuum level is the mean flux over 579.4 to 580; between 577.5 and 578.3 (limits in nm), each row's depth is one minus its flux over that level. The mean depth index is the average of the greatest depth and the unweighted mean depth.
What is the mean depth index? 0.05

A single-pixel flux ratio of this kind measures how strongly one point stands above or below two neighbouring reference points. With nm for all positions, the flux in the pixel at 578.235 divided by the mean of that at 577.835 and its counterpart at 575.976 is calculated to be 0.962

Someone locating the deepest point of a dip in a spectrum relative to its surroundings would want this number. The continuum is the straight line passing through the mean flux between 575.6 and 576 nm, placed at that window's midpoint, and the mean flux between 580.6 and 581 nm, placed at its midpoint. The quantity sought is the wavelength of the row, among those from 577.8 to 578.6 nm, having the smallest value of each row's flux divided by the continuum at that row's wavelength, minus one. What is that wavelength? 578.102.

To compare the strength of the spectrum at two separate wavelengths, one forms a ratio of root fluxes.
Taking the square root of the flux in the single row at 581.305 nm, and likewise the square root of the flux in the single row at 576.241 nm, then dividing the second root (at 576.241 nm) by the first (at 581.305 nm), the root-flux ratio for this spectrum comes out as 0.98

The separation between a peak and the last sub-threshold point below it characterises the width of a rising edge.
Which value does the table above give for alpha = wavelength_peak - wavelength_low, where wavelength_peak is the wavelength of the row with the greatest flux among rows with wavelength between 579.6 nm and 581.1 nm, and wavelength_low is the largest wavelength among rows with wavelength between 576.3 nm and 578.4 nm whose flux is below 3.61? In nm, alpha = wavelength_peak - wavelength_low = 2.67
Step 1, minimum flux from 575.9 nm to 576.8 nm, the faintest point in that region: 3.557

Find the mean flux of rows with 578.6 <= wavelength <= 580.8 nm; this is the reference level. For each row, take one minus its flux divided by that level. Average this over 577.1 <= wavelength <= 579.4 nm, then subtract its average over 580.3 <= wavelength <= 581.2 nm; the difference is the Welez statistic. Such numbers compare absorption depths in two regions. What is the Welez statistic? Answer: 0.070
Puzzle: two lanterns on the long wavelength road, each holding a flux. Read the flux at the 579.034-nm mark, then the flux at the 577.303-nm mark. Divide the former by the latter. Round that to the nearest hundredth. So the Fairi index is 1.03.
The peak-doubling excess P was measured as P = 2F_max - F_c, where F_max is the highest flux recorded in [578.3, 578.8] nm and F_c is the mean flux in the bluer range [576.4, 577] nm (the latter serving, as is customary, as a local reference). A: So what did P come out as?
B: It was 3.6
